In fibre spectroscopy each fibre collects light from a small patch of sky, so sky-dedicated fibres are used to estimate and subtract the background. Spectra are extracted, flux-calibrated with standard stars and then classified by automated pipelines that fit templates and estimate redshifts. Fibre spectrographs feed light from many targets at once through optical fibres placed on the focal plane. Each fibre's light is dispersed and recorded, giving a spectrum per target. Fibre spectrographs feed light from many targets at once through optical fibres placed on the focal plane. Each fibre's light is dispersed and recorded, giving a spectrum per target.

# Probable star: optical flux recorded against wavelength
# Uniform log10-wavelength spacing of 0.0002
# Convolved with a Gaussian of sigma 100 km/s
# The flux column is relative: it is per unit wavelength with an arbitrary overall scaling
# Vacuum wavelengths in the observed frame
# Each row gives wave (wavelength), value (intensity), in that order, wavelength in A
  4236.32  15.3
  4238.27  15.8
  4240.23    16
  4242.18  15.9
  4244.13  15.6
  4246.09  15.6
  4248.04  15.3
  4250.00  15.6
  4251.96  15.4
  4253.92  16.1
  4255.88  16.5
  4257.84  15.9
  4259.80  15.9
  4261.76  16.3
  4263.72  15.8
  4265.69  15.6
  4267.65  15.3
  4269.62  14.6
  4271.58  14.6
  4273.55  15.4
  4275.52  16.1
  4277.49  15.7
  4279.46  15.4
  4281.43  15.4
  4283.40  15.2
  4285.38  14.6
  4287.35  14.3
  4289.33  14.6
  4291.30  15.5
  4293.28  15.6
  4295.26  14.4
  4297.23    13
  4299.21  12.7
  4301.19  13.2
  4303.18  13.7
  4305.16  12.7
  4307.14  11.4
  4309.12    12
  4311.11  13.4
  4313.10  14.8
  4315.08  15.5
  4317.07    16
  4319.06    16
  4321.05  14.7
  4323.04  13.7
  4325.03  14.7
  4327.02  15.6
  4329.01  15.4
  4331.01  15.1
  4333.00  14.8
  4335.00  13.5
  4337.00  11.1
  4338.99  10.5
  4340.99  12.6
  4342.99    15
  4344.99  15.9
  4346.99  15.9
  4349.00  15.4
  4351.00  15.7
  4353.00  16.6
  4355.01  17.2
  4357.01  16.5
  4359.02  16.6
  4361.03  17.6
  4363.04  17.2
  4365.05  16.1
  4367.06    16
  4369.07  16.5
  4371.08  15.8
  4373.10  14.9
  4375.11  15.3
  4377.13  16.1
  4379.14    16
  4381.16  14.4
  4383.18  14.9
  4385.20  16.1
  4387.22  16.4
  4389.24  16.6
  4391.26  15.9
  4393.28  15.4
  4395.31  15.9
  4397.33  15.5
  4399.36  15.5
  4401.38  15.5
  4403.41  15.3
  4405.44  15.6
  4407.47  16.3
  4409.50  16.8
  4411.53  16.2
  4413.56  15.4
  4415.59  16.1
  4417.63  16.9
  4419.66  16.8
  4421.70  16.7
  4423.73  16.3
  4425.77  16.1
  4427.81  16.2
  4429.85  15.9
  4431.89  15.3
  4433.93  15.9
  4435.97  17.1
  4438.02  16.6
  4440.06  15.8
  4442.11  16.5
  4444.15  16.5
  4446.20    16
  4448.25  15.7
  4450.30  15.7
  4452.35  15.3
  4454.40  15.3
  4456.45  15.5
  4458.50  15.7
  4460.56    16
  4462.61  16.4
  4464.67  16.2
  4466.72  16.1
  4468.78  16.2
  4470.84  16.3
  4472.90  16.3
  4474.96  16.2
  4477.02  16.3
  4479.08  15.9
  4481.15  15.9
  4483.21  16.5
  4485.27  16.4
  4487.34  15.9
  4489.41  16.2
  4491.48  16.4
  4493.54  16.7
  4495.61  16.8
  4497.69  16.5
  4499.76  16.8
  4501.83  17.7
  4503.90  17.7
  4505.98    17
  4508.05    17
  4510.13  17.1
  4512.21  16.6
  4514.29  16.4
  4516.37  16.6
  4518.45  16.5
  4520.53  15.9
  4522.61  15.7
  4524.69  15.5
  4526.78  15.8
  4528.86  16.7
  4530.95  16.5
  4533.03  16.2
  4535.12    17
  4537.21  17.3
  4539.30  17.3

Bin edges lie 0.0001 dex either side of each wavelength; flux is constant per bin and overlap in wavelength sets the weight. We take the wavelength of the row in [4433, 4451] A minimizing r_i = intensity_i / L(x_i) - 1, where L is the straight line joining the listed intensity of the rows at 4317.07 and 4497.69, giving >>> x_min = 4450.30 A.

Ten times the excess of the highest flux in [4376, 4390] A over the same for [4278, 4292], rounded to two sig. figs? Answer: 11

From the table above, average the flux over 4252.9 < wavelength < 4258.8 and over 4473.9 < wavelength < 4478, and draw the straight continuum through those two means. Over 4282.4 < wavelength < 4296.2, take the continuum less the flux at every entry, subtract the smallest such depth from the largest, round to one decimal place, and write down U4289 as 1.3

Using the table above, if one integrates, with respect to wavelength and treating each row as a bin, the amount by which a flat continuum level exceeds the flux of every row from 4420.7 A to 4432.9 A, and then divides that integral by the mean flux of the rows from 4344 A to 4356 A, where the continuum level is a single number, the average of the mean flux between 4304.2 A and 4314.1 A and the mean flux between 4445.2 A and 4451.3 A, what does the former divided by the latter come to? -1.33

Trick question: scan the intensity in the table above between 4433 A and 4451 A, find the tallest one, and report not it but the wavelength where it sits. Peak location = 4435.97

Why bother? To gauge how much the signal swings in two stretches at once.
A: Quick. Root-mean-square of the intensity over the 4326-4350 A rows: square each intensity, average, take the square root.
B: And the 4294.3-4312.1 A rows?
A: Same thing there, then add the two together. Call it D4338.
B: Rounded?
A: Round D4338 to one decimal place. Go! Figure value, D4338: 27.3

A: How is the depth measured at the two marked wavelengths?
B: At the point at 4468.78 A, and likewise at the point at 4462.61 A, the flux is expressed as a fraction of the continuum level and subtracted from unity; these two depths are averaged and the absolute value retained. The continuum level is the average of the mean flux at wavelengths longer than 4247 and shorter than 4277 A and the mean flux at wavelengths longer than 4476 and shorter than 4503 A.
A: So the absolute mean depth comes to 0.016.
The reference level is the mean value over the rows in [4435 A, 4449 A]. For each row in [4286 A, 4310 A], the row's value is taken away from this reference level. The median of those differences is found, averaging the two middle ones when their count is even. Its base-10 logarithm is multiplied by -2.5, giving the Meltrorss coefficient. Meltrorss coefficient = -1.1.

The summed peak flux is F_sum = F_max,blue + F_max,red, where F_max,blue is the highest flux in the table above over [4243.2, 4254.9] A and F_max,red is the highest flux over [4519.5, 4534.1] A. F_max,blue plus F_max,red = 32.8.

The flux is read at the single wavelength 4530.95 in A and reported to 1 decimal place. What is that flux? 16.5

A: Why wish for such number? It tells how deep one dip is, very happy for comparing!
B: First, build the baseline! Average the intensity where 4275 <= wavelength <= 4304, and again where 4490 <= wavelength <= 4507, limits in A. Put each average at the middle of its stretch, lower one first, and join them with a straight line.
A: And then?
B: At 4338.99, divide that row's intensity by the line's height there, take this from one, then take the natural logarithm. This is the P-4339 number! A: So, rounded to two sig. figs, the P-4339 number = -1.2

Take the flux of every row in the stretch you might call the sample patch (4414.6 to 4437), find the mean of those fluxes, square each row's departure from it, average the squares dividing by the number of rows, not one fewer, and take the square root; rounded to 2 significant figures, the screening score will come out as 0.51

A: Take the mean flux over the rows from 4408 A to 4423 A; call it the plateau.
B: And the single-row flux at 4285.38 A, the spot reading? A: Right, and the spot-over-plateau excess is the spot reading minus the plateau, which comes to -1.8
